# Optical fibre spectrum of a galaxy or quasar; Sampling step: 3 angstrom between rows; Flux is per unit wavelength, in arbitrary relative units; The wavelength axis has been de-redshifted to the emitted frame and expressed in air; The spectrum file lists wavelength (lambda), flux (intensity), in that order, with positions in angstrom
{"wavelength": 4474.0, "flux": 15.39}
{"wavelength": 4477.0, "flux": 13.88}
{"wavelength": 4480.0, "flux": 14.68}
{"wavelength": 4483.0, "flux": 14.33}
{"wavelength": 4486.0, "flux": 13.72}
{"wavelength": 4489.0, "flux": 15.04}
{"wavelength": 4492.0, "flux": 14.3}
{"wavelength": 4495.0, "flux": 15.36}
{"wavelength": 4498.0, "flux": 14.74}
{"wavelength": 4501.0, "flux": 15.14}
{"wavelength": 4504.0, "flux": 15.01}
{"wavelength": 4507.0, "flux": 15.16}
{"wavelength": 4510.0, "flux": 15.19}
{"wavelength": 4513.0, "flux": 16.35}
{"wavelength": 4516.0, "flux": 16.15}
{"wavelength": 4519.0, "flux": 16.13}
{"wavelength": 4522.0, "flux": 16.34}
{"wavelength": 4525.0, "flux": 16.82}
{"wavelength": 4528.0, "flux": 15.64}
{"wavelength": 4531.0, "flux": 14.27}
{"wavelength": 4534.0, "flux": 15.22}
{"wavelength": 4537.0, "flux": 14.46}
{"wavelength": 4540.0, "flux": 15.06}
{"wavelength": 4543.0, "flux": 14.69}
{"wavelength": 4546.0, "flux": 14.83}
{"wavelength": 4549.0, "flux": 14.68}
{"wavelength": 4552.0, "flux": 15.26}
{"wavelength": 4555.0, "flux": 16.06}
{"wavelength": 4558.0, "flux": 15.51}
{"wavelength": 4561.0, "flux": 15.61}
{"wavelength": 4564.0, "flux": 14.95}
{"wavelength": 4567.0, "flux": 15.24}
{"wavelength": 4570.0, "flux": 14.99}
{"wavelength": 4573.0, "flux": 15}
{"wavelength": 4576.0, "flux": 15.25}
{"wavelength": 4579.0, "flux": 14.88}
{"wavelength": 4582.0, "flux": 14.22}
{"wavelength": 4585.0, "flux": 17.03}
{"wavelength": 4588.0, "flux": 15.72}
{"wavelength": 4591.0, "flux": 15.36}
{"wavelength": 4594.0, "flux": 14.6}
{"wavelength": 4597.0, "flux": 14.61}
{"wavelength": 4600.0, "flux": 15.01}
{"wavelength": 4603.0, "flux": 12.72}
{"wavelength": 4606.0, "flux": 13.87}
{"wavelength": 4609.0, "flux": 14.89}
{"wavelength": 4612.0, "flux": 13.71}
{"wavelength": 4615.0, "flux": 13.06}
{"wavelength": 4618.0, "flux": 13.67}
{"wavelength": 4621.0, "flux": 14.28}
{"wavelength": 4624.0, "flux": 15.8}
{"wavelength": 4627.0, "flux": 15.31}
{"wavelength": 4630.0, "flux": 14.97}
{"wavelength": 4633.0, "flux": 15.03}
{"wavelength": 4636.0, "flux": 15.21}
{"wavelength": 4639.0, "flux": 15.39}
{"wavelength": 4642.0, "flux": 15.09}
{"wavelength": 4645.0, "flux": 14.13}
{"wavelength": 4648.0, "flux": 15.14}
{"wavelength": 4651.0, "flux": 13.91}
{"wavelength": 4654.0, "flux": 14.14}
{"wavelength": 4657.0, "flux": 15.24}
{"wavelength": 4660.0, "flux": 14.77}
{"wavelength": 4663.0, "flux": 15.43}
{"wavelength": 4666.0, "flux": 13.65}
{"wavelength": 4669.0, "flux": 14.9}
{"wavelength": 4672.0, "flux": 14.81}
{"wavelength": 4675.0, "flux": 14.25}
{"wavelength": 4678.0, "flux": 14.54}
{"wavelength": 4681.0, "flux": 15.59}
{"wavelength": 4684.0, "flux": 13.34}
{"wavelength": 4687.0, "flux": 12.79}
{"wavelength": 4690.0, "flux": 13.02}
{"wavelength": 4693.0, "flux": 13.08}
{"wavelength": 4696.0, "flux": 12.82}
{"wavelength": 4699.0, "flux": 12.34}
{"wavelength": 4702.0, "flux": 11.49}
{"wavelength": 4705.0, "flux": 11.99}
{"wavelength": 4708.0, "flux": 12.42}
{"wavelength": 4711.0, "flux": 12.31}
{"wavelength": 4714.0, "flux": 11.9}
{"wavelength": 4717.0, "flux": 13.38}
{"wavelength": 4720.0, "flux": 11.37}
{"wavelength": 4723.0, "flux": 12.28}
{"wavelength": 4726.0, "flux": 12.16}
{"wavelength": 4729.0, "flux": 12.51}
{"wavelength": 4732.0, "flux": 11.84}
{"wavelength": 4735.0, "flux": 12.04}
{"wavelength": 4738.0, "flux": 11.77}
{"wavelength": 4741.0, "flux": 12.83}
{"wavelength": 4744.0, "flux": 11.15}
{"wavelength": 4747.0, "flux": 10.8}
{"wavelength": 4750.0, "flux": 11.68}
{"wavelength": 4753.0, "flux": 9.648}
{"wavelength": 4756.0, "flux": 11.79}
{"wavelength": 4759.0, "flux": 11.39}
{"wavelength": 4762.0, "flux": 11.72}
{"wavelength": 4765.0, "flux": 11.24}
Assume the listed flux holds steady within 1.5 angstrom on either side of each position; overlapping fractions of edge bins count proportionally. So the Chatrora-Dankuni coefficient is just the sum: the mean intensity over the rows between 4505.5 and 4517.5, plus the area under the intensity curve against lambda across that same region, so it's 204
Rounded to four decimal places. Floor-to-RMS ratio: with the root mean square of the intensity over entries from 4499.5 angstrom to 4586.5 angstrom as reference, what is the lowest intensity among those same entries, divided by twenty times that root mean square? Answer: 0.0463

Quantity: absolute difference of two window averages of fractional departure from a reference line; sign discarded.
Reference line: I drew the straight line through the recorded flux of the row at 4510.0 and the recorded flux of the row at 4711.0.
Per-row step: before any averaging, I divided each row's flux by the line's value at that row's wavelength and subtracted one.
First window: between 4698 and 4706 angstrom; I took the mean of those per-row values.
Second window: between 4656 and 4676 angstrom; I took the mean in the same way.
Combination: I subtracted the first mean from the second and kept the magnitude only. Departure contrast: 0.18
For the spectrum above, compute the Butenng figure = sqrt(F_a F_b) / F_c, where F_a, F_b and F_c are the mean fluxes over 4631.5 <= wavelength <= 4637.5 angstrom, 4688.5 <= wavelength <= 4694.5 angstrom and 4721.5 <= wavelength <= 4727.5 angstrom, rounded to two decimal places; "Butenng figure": 1.15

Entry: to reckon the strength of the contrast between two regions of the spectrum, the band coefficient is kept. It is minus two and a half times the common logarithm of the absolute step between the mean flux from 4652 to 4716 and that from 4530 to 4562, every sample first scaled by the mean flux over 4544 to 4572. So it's 2.52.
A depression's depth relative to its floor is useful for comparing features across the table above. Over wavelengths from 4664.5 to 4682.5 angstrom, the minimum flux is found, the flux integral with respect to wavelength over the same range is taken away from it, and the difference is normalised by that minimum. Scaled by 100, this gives -1828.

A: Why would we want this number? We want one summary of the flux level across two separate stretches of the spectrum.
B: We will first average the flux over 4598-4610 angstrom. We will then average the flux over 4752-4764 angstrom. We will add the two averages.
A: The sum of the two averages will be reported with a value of 25.3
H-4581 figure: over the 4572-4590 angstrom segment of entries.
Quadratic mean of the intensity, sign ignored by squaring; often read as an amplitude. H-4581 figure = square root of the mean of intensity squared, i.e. 15.4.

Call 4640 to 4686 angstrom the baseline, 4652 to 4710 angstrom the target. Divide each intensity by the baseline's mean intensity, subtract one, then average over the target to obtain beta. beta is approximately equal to -0.06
